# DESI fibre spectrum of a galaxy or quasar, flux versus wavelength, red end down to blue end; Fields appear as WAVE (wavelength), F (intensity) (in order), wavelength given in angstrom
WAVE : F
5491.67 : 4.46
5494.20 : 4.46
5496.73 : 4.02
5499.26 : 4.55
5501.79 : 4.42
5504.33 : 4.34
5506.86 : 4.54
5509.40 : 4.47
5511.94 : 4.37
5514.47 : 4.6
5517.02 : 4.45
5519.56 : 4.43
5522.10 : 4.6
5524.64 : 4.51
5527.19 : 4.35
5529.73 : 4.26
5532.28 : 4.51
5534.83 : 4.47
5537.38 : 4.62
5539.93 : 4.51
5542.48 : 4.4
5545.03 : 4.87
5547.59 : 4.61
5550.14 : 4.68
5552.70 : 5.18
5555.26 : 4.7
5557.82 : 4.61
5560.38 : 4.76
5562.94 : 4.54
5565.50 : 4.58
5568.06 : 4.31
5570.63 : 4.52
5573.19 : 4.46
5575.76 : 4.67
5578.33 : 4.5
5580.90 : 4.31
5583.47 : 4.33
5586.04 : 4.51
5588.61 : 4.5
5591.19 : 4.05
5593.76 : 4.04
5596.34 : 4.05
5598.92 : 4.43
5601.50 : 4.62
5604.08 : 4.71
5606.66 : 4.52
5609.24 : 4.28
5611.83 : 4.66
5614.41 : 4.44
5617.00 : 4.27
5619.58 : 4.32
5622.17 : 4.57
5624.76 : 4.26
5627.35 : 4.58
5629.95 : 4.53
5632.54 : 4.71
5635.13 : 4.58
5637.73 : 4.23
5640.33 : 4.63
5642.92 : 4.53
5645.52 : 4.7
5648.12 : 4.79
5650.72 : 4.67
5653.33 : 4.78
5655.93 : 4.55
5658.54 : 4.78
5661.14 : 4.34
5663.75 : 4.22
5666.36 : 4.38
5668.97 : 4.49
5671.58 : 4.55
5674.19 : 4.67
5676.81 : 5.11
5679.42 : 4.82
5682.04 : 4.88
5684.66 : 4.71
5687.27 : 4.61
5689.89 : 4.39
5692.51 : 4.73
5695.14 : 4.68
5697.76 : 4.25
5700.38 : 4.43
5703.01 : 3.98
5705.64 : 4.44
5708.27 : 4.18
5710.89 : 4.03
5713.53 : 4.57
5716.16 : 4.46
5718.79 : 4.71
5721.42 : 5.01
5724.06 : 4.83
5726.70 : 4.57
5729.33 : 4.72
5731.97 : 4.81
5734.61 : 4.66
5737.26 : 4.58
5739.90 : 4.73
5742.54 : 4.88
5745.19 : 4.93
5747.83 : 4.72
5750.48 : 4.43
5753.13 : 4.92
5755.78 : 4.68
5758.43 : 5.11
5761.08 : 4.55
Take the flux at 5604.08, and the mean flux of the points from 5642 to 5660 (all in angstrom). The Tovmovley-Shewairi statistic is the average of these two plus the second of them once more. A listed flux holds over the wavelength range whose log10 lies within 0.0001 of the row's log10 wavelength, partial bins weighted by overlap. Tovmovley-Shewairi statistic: 9.38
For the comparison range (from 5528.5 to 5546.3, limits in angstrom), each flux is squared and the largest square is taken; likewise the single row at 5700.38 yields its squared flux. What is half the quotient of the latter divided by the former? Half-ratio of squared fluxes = 0.414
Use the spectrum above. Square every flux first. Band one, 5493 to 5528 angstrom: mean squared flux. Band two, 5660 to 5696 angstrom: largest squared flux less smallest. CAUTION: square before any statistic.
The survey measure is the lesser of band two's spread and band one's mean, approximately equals 8.3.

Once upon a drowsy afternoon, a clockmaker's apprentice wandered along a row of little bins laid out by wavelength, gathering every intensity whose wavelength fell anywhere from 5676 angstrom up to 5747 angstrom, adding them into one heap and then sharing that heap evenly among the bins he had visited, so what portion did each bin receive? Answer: 4.62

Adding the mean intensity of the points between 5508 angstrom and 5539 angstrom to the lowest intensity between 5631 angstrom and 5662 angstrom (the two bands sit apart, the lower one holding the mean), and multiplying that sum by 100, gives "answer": 870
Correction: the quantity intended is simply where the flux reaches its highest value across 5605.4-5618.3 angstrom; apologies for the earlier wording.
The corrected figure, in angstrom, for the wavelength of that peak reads 5611.83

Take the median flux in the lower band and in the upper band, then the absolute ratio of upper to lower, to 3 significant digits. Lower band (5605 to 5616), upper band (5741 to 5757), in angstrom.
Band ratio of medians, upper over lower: 1.07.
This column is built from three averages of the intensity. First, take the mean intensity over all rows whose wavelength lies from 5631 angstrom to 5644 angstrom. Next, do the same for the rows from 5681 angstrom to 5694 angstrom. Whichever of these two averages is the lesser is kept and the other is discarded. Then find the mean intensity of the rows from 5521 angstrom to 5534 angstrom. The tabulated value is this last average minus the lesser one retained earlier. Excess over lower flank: -0.09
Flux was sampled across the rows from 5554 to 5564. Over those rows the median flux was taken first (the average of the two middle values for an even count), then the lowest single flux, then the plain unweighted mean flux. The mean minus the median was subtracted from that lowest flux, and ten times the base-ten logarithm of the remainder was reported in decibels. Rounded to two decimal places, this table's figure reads 6.57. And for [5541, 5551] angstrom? 6.44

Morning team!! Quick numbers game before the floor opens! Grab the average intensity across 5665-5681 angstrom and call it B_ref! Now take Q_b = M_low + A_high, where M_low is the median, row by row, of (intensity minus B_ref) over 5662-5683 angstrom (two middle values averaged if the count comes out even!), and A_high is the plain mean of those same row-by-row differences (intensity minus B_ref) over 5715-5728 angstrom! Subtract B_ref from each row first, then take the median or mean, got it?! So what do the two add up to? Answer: 0.0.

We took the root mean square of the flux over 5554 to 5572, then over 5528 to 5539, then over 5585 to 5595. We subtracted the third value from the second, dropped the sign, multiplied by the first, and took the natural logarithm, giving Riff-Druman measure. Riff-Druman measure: -0.16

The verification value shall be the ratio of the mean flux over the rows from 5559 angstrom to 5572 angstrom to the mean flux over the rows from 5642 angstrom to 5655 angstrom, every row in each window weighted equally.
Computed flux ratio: 0.97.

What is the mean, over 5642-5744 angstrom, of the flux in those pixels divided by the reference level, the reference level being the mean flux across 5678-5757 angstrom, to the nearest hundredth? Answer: 1.00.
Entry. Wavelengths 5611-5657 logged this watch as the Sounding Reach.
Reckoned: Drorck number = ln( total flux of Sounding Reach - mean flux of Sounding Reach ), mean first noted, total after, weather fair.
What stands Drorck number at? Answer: 4.35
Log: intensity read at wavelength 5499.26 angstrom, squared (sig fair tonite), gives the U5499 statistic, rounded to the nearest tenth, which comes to 20.7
